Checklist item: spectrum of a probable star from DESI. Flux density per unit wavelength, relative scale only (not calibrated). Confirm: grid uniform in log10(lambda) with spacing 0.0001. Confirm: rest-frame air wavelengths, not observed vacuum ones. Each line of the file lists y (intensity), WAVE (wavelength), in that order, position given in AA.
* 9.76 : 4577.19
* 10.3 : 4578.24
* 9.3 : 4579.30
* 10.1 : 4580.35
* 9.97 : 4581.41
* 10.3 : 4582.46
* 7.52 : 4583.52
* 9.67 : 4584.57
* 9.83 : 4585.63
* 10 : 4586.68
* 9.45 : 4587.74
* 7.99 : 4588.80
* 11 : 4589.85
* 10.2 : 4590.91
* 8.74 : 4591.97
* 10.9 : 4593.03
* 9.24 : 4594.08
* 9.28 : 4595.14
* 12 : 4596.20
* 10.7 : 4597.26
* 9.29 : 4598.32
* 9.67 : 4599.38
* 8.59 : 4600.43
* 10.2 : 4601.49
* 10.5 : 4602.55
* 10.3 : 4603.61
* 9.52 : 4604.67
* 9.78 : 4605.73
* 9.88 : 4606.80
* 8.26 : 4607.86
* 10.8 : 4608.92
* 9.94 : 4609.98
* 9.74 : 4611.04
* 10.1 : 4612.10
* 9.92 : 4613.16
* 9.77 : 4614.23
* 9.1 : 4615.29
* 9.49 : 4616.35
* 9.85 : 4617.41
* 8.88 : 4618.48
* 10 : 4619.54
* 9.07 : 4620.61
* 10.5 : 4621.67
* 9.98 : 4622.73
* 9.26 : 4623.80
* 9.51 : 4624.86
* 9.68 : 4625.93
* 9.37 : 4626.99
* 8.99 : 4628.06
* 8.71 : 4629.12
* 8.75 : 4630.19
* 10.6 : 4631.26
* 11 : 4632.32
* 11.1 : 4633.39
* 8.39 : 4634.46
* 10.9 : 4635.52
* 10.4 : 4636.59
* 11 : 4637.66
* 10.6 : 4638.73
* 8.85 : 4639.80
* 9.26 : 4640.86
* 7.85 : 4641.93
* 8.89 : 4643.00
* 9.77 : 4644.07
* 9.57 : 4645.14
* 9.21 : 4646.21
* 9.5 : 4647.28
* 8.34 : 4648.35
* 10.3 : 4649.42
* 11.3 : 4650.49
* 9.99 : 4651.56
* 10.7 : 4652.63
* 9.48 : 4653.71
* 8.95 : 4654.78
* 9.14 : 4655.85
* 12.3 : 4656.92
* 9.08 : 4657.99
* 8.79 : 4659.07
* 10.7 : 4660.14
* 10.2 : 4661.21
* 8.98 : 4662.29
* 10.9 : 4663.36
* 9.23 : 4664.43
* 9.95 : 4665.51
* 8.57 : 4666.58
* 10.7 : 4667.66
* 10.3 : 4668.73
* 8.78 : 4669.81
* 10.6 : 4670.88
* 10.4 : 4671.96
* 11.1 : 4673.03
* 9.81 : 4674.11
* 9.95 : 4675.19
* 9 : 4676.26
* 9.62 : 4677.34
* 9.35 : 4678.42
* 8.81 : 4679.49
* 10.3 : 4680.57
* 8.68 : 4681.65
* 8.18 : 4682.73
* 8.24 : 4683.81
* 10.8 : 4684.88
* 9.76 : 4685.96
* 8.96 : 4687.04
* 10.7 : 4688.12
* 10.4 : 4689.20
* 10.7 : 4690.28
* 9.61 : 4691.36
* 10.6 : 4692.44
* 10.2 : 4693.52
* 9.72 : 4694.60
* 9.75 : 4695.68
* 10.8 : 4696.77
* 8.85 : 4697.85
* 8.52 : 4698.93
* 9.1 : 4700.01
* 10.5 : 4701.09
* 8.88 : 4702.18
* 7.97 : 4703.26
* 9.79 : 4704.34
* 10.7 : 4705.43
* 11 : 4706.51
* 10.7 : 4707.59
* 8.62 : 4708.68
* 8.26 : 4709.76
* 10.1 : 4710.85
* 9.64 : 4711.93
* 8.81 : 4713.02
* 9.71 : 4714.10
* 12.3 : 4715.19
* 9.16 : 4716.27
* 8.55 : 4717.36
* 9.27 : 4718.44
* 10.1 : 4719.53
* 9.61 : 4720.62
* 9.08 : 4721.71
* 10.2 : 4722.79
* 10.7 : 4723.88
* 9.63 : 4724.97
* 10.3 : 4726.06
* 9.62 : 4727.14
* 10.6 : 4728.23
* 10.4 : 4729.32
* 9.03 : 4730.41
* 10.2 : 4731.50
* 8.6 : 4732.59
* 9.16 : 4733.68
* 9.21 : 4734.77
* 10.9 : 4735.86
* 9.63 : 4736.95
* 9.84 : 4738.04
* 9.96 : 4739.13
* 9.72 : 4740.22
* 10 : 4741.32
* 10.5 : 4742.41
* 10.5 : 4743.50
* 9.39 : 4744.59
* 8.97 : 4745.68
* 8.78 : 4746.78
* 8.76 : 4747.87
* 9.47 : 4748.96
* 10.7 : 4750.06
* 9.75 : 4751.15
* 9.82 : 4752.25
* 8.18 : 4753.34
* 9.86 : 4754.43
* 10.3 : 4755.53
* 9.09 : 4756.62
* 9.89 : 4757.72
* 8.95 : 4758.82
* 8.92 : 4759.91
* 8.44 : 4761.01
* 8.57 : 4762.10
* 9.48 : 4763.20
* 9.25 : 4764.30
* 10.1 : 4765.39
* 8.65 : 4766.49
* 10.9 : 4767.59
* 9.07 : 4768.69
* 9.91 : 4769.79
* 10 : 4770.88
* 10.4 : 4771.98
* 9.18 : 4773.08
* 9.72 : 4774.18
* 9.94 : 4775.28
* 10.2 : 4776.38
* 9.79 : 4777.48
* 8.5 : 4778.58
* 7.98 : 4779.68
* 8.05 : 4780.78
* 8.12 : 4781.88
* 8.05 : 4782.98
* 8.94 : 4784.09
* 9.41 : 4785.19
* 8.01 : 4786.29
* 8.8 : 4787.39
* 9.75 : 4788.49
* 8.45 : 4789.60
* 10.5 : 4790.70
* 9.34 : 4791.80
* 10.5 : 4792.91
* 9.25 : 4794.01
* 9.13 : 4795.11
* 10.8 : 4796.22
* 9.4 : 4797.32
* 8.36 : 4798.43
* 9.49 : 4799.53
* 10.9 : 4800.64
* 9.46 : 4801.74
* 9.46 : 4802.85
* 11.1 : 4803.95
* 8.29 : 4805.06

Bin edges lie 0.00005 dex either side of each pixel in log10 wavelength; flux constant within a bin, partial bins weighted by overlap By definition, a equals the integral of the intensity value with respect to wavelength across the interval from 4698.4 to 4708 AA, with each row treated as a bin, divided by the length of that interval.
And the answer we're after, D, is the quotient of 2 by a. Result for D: 0.207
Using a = 9.68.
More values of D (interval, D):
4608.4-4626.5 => 0.205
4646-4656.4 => 0.206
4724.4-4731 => 0.201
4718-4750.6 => 0.205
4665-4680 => 0.204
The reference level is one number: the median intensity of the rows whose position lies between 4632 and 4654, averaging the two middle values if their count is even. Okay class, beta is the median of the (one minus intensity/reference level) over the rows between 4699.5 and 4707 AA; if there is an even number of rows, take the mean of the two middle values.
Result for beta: -0.002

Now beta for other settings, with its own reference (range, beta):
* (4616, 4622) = 0.010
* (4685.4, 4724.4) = 0.004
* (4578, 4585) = -0.020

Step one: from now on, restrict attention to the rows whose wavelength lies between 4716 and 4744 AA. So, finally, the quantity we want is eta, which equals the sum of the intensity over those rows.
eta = 254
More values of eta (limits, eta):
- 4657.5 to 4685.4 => 251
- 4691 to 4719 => 251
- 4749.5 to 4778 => 249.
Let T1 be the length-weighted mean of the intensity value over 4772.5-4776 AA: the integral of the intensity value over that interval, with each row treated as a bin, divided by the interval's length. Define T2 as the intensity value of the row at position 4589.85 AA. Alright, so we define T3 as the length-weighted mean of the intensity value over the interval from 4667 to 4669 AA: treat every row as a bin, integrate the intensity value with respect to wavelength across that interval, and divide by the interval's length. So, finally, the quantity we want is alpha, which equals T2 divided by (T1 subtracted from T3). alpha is 14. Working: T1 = 9.64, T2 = 11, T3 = 10.4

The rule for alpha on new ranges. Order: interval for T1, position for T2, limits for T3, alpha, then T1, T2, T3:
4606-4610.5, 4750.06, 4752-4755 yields -23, 9.71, 10.7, 9.3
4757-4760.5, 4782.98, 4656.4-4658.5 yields 5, 9.22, 8.05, 10.7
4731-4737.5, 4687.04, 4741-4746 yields 29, 9.61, 8.96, 9.9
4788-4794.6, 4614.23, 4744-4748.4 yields -15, 9.63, 9.77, 9.0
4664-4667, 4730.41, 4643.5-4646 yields 28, 9.27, 9.03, 9.6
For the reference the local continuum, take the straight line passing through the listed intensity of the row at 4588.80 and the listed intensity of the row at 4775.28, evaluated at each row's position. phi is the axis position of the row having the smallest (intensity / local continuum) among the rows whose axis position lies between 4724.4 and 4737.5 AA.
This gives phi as 4732.59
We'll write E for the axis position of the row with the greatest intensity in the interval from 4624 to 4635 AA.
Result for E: 4633.39 AA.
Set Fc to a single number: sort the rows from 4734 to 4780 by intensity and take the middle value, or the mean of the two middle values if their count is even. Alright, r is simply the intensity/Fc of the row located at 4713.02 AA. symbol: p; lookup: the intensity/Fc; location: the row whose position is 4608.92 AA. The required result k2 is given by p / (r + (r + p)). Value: 0.38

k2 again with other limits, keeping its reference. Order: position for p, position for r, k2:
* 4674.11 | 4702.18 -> 0.36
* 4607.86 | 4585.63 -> 0.30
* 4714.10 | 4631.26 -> 0.31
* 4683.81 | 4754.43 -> 0.29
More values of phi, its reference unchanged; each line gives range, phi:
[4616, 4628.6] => 4618.48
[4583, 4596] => 4583.52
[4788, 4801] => 4798.43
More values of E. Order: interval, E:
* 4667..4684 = 4673.03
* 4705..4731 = 4715.19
